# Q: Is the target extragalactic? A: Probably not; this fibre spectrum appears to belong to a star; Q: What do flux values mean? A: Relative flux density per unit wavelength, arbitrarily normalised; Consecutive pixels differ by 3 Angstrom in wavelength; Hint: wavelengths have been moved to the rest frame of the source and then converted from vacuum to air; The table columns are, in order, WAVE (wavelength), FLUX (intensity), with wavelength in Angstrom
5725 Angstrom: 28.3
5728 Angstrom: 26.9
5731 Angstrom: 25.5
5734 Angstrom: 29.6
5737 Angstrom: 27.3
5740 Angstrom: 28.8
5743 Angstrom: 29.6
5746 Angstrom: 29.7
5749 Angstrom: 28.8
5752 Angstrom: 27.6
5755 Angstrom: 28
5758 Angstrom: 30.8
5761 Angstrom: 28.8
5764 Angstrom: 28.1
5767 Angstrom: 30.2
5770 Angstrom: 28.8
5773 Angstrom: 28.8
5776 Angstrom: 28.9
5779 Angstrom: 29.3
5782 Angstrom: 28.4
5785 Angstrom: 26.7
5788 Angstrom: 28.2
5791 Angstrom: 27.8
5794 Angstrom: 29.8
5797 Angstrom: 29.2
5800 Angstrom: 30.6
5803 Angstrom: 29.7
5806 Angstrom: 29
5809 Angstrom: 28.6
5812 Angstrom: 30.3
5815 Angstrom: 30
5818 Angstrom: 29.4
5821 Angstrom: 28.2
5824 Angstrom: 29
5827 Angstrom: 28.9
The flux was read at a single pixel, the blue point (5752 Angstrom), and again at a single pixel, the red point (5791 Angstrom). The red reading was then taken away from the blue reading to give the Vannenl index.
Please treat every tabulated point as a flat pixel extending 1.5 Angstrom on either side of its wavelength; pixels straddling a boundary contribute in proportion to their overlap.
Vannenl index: -0.2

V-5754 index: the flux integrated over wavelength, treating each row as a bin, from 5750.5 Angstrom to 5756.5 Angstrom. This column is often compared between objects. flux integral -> 167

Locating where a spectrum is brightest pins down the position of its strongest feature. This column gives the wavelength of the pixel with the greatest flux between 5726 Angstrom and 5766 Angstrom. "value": 5758 Angstrom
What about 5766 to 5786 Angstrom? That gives 5767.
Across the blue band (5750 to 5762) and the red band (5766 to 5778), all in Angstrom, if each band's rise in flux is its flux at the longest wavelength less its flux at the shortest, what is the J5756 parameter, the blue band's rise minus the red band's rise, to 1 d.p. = 2.5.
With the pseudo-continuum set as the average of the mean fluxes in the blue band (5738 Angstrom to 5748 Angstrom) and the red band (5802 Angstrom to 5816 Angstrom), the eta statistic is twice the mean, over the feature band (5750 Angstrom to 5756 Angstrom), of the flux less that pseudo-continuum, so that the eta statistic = -3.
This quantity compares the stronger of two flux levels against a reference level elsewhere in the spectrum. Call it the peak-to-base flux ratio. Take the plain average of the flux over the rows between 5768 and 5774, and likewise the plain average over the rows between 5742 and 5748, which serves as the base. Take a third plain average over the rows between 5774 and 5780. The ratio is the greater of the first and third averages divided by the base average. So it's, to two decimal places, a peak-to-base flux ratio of 0.98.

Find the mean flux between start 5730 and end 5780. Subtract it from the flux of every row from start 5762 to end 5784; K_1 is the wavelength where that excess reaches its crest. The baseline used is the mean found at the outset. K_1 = 5767 Angstrom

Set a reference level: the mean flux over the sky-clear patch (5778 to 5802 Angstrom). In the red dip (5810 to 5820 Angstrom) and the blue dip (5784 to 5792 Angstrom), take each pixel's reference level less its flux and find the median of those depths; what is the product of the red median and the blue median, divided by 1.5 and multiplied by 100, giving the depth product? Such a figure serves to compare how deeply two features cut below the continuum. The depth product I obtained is -79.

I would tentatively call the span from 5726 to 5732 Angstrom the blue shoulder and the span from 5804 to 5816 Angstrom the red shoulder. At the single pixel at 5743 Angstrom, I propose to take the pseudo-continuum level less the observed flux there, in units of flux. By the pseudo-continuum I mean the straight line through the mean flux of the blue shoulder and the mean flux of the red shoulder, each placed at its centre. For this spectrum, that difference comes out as -3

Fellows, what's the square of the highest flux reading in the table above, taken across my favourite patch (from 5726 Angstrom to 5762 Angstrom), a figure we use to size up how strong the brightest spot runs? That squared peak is 949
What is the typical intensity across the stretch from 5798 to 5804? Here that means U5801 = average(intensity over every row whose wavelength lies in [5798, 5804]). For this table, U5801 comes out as 30.1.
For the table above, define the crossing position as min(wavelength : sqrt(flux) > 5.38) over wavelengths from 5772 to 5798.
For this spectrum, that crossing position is 5779 Angstrom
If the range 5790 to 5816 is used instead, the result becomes 5794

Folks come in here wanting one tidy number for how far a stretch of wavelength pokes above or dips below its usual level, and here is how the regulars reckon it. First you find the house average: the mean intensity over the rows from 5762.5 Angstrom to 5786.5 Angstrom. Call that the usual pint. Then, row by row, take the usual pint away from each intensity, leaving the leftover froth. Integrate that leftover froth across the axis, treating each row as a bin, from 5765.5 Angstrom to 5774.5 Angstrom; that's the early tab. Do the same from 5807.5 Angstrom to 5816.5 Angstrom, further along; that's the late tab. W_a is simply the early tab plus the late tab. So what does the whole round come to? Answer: 14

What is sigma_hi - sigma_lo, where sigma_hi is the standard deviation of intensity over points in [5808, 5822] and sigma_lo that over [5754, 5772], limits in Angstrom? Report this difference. -0.24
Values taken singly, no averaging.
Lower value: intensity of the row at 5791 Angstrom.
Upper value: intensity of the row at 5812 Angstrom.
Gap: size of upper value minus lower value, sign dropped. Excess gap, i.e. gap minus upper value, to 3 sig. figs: -27.8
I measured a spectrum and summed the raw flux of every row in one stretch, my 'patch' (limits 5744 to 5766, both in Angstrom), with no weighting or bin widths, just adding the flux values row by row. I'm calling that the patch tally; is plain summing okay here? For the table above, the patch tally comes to 202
